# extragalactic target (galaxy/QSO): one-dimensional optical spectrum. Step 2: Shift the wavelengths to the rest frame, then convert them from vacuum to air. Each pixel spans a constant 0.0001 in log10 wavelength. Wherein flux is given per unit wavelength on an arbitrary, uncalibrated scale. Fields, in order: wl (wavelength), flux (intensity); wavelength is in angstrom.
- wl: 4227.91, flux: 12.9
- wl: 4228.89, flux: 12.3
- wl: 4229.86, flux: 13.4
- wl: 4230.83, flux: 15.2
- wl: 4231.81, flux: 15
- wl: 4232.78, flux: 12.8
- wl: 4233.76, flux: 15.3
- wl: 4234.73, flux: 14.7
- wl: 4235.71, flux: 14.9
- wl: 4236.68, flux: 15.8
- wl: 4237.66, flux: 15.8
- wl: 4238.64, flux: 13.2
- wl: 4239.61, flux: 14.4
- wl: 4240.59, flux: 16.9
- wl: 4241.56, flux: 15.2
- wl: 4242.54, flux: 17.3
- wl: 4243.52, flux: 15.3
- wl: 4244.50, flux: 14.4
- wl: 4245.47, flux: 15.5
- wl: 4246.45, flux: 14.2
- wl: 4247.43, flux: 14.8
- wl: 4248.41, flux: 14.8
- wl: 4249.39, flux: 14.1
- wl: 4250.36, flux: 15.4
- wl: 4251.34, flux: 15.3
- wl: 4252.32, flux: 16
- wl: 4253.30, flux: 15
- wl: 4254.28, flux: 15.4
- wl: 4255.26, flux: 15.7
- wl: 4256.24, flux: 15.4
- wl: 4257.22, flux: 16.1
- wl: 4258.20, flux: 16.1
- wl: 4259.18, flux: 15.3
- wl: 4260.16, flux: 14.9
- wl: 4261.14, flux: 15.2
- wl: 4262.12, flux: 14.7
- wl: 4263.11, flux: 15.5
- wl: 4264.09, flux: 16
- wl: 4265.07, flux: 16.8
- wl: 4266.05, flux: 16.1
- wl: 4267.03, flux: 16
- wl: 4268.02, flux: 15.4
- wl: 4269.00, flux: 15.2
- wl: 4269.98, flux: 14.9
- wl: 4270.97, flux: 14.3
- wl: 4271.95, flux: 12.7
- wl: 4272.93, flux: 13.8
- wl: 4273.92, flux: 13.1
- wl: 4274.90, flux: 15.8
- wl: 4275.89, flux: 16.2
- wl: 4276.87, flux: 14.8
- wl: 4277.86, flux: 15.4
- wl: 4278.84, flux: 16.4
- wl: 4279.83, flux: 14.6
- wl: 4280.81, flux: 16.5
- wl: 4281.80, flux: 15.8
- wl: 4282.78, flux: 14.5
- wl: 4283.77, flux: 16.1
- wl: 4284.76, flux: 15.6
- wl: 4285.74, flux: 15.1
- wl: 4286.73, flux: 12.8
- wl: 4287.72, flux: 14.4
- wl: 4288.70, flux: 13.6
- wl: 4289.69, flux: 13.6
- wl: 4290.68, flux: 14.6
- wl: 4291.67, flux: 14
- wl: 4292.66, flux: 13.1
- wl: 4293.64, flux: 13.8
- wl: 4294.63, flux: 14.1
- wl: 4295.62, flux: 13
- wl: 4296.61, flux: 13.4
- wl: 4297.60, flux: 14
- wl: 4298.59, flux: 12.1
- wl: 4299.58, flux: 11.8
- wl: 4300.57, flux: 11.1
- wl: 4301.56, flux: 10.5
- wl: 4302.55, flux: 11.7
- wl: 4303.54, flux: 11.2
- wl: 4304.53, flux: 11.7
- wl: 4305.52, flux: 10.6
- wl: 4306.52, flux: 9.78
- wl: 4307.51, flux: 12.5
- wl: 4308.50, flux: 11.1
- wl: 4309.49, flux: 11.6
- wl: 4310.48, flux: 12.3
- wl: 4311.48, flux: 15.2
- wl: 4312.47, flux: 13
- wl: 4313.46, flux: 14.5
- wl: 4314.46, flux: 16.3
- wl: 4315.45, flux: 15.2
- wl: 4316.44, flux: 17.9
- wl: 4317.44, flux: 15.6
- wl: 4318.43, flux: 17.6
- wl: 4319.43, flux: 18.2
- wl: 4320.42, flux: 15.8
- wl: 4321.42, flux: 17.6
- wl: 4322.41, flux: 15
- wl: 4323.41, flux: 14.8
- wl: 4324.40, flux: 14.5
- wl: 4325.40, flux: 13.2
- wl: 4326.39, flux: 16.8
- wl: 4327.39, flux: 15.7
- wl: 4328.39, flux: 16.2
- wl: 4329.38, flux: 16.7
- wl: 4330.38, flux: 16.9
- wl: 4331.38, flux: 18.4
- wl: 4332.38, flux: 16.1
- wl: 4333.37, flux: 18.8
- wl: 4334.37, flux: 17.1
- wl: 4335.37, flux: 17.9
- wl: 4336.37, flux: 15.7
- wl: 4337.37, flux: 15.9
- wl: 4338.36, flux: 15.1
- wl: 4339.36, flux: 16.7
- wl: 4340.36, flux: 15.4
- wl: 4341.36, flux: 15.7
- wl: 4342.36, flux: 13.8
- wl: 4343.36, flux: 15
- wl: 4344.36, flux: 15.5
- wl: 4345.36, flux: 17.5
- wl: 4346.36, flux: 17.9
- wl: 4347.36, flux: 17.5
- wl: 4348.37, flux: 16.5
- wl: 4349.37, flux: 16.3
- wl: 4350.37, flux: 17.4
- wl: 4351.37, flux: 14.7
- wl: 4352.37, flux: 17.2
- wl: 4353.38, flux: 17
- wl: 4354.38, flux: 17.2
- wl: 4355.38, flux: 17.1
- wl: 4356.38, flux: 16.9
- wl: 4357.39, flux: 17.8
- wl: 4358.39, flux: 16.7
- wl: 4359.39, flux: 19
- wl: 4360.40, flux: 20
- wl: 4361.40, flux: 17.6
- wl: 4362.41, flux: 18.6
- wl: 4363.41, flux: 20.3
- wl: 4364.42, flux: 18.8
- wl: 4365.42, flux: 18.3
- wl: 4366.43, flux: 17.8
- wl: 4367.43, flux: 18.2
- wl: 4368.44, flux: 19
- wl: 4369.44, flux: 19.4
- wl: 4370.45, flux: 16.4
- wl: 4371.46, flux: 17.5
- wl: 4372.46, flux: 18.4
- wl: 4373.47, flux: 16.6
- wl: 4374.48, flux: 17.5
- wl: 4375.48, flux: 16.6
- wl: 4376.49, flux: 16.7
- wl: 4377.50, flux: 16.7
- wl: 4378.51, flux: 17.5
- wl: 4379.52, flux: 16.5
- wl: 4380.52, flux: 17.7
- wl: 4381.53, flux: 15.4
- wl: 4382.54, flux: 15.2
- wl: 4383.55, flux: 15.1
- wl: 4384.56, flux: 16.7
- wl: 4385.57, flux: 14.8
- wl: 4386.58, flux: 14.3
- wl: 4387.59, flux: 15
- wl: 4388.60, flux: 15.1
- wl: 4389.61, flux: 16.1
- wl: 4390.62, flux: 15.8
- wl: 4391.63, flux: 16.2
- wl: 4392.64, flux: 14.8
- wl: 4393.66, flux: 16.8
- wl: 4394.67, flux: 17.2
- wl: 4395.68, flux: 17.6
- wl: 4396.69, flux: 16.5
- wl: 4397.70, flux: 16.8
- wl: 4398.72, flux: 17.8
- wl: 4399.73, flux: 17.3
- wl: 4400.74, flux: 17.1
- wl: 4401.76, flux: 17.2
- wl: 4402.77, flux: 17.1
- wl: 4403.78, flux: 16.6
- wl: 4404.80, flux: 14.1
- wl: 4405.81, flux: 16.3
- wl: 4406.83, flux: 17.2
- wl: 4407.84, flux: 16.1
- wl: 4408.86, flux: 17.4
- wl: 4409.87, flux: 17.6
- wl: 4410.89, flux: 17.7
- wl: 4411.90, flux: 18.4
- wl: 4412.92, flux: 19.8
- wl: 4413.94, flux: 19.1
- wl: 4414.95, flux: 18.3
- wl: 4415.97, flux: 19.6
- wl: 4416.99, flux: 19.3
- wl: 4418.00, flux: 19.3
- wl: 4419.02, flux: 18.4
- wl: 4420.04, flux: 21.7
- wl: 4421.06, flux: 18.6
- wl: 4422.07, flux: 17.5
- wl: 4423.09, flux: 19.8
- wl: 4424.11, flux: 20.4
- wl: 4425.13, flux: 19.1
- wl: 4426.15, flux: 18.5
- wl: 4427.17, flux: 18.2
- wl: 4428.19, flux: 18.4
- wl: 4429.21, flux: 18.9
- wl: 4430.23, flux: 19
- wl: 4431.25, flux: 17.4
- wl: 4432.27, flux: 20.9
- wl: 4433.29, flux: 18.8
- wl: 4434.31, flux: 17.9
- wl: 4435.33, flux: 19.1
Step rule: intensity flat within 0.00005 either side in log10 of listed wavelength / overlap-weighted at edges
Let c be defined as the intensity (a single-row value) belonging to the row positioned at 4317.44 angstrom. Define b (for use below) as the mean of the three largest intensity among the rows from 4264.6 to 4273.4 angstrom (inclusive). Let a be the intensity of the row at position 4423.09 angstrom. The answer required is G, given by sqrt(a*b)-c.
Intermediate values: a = 19.8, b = 16.3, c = 15.6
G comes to 2.4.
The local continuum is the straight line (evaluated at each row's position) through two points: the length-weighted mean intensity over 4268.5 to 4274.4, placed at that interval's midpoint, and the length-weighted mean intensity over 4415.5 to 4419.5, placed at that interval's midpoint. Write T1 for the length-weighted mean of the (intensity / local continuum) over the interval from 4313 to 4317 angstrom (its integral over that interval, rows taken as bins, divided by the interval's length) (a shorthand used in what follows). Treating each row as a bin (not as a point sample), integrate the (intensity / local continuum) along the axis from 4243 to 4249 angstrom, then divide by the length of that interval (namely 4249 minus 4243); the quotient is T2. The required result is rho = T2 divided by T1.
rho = 1.101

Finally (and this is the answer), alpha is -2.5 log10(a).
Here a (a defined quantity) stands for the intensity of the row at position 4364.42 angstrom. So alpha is -3.19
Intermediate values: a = 18.8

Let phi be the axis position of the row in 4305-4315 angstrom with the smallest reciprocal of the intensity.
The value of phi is 4314.46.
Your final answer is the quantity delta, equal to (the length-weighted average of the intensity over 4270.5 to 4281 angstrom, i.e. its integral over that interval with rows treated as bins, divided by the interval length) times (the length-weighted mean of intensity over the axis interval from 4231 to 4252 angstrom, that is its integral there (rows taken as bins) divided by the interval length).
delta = 223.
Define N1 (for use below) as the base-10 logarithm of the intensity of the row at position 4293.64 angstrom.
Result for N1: 1.14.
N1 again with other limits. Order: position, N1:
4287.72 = 1.16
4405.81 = 1.21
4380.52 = 1.25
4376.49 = 1.22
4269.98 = 1.17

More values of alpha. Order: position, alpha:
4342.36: -2.85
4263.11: -2.98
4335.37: -3.13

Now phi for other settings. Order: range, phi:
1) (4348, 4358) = 4357.39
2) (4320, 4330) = 4321.42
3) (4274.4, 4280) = 4278.84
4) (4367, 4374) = 4369.44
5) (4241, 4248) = 4242.54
